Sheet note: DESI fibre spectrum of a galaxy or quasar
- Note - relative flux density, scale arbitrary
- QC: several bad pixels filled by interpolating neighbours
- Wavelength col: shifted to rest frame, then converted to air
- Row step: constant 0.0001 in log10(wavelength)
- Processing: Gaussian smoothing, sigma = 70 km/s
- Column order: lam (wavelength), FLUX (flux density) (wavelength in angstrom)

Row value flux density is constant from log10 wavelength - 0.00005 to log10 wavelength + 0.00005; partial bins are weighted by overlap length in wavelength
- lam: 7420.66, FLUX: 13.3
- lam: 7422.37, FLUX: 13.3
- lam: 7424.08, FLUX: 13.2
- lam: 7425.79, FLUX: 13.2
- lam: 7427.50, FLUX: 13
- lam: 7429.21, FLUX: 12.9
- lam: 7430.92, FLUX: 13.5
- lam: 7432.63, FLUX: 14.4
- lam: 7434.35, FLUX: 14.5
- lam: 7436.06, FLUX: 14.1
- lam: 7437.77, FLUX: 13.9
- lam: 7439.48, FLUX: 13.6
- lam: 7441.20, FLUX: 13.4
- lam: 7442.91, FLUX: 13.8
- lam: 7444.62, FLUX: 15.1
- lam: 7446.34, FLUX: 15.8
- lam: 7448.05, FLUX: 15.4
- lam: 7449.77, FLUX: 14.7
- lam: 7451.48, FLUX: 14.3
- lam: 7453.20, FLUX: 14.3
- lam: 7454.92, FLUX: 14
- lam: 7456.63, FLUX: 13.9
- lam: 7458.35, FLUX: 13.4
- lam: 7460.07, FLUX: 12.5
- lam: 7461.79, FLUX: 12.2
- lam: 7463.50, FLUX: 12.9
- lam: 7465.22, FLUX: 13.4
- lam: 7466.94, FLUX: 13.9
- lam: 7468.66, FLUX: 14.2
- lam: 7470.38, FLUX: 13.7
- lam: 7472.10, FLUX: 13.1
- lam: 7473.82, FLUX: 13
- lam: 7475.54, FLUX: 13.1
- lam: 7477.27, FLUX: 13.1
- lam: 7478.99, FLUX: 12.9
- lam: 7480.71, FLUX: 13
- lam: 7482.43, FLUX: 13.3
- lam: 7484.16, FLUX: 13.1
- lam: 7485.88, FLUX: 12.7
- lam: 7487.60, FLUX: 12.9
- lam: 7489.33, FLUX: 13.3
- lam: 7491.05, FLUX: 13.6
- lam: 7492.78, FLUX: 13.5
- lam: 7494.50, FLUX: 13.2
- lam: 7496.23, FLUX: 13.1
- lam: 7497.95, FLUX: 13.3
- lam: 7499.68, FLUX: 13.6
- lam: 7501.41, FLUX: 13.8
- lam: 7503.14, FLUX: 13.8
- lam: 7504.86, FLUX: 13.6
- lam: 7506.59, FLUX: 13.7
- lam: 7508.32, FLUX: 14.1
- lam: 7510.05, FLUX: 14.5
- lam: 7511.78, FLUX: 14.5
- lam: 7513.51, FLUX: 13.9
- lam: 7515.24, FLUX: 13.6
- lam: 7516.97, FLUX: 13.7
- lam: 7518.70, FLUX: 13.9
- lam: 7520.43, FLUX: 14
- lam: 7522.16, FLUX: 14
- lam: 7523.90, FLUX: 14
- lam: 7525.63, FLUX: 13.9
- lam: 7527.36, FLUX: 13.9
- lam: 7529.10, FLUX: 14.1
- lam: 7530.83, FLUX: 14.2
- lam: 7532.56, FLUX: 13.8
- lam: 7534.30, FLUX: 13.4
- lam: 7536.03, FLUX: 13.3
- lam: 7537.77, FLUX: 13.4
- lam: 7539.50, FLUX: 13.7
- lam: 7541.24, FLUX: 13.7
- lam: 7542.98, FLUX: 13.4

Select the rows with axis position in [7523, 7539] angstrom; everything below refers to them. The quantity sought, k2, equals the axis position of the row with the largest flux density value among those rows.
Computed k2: 7530.83 angstrom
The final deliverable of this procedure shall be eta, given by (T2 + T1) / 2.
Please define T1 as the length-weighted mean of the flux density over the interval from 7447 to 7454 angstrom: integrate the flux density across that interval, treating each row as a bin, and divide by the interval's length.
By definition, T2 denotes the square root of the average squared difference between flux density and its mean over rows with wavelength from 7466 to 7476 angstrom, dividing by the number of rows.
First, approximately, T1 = 14.7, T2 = 0.46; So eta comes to 7.59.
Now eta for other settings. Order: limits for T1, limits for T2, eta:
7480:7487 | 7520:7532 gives 6.56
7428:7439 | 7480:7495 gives 7.06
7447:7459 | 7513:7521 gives 7.24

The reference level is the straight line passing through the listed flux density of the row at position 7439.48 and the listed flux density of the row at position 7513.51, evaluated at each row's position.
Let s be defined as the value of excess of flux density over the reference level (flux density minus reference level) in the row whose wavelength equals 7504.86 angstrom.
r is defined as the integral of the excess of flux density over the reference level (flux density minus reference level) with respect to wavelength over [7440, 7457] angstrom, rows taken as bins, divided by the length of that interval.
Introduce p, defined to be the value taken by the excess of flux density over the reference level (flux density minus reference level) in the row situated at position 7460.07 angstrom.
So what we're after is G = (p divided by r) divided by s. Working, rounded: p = -1.18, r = 0.83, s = -0.3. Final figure 5.4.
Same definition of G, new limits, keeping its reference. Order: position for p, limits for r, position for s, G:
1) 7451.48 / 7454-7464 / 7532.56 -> 7.2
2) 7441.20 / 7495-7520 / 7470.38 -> -93.7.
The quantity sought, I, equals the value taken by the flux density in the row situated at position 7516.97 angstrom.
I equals 13.7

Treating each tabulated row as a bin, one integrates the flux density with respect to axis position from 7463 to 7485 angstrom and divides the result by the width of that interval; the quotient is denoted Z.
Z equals 13.3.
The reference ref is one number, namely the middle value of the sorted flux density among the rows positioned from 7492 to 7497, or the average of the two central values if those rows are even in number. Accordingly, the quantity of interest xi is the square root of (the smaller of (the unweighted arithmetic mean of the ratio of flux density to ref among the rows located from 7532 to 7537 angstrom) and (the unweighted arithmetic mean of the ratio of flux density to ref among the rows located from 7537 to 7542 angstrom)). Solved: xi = 1.01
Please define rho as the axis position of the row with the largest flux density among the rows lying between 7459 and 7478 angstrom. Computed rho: 7468.66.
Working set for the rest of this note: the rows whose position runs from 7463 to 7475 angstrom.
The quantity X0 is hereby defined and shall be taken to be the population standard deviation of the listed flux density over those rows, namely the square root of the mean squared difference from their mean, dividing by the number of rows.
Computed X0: 0.46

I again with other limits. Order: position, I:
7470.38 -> 13.7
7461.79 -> 12.2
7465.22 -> 13.4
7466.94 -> 13.9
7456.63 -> 13.9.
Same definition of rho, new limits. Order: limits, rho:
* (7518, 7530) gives 7529.10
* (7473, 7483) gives 7482.43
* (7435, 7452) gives 7446.34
